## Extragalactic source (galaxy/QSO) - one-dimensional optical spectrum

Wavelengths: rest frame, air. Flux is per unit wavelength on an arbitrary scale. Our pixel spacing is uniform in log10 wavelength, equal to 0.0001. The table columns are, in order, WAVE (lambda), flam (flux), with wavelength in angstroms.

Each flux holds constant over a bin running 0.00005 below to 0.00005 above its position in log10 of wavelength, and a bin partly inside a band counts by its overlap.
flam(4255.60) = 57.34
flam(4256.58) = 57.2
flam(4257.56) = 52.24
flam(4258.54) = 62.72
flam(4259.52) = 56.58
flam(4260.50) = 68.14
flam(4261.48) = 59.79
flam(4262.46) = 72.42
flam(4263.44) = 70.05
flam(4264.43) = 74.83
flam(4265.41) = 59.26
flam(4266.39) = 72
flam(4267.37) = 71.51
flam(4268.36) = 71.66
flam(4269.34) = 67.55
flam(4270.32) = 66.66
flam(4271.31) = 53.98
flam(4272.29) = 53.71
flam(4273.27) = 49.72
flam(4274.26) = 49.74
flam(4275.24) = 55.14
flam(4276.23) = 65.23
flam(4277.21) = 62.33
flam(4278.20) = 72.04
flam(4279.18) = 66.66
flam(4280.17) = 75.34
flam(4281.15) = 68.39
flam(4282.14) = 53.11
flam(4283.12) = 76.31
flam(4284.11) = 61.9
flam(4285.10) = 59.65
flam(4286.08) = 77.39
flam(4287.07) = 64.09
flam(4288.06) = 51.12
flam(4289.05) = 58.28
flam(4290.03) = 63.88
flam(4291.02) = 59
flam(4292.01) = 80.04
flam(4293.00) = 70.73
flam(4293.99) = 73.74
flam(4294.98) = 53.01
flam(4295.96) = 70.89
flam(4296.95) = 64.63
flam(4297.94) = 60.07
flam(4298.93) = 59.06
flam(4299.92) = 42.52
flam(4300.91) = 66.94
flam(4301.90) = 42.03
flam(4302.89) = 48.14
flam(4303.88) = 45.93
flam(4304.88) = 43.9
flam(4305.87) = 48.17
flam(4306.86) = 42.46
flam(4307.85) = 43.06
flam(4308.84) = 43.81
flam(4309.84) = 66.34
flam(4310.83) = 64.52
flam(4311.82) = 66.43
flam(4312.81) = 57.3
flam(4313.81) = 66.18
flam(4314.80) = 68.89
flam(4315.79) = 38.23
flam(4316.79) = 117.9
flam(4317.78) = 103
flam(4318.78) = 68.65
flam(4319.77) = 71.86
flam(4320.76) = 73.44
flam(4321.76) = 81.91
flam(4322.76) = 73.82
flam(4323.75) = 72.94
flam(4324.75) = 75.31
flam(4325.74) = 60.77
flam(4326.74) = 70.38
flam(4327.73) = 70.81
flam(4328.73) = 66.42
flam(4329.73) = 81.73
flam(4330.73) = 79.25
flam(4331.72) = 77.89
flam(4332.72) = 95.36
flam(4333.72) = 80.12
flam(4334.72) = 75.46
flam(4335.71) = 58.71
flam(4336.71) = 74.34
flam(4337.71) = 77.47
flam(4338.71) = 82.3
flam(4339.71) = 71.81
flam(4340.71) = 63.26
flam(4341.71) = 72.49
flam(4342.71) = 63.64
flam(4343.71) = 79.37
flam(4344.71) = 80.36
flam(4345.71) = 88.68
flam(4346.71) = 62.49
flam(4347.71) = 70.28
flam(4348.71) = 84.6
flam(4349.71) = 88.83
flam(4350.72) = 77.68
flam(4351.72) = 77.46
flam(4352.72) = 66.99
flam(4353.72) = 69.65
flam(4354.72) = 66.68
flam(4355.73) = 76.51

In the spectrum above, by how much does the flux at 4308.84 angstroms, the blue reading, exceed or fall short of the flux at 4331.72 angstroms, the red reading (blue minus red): -34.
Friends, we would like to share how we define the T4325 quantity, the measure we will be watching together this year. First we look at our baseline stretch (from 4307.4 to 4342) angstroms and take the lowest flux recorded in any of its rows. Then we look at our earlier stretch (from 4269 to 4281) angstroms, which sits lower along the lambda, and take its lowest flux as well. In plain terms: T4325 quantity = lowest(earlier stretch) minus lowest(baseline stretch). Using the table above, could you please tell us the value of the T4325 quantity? 11.5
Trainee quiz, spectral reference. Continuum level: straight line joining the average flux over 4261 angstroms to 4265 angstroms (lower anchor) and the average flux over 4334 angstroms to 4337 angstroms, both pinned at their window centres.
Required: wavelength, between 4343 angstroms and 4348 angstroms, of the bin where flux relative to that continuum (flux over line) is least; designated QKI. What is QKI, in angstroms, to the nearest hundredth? 4346.71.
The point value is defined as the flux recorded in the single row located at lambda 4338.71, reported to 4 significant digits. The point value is 82.30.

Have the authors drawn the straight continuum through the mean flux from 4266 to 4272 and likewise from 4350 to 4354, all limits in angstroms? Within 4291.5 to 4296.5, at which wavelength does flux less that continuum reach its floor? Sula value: 4294.98 angstroms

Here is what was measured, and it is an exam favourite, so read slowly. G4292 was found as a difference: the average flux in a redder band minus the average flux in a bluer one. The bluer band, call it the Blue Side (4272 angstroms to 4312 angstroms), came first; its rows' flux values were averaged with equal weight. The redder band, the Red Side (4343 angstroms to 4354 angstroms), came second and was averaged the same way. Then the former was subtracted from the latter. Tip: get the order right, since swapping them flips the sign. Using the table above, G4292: 17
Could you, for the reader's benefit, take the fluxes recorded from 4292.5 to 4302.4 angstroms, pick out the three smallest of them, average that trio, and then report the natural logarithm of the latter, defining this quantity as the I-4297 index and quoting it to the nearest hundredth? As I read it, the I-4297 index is 3.83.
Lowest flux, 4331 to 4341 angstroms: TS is 58.71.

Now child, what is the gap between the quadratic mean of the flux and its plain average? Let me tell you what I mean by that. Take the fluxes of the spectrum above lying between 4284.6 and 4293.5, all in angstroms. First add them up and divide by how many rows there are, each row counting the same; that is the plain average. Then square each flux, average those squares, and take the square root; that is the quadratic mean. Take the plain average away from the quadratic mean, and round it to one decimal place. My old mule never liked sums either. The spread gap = 0.6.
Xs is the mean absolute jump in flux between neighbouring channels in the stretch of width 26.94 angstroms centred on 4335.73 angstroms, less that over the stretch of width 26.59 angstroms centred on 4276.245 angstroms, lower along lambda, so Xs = 1.1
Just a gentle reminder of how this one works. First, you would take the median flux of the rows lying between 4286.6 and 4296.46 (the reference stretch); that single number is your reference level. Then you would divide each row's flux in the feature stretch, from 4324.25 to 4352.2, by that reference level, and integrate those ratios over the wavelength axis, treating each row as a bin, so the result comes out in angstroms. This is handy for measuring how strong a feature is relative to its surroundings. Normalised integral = 33 angstroms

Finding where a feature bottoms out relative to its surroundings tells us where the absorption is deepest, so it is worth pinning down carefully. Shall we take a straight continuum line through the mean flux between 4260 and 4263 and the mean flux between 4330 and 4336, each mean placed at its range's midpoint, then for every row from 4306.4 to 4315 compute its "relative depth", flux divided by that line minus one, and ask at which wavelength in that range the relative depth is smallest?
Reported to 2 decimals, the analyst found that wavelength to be 4306.86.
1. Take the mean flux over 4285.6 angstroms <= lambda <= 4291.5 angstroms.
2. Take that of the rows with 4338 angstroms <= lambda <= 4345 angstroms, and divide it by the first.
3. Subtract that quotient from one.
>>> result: -0.18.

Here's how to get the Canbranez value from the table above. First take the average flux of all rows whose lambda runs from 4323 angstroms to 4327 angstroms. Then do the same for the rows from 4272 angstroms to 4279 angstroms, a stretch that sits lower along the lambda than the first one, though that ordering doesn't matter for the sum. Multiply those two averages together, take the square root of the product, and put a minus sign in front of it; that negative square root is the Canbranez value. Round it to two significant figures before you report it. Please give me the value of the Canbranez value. -64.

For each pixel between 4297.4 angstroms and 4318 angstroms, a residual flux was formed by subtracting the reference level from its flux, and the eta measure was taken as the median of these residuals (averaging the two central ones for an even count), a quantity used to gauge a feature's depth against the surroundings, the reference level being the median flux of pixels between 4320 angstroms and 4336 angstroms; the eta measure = -17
